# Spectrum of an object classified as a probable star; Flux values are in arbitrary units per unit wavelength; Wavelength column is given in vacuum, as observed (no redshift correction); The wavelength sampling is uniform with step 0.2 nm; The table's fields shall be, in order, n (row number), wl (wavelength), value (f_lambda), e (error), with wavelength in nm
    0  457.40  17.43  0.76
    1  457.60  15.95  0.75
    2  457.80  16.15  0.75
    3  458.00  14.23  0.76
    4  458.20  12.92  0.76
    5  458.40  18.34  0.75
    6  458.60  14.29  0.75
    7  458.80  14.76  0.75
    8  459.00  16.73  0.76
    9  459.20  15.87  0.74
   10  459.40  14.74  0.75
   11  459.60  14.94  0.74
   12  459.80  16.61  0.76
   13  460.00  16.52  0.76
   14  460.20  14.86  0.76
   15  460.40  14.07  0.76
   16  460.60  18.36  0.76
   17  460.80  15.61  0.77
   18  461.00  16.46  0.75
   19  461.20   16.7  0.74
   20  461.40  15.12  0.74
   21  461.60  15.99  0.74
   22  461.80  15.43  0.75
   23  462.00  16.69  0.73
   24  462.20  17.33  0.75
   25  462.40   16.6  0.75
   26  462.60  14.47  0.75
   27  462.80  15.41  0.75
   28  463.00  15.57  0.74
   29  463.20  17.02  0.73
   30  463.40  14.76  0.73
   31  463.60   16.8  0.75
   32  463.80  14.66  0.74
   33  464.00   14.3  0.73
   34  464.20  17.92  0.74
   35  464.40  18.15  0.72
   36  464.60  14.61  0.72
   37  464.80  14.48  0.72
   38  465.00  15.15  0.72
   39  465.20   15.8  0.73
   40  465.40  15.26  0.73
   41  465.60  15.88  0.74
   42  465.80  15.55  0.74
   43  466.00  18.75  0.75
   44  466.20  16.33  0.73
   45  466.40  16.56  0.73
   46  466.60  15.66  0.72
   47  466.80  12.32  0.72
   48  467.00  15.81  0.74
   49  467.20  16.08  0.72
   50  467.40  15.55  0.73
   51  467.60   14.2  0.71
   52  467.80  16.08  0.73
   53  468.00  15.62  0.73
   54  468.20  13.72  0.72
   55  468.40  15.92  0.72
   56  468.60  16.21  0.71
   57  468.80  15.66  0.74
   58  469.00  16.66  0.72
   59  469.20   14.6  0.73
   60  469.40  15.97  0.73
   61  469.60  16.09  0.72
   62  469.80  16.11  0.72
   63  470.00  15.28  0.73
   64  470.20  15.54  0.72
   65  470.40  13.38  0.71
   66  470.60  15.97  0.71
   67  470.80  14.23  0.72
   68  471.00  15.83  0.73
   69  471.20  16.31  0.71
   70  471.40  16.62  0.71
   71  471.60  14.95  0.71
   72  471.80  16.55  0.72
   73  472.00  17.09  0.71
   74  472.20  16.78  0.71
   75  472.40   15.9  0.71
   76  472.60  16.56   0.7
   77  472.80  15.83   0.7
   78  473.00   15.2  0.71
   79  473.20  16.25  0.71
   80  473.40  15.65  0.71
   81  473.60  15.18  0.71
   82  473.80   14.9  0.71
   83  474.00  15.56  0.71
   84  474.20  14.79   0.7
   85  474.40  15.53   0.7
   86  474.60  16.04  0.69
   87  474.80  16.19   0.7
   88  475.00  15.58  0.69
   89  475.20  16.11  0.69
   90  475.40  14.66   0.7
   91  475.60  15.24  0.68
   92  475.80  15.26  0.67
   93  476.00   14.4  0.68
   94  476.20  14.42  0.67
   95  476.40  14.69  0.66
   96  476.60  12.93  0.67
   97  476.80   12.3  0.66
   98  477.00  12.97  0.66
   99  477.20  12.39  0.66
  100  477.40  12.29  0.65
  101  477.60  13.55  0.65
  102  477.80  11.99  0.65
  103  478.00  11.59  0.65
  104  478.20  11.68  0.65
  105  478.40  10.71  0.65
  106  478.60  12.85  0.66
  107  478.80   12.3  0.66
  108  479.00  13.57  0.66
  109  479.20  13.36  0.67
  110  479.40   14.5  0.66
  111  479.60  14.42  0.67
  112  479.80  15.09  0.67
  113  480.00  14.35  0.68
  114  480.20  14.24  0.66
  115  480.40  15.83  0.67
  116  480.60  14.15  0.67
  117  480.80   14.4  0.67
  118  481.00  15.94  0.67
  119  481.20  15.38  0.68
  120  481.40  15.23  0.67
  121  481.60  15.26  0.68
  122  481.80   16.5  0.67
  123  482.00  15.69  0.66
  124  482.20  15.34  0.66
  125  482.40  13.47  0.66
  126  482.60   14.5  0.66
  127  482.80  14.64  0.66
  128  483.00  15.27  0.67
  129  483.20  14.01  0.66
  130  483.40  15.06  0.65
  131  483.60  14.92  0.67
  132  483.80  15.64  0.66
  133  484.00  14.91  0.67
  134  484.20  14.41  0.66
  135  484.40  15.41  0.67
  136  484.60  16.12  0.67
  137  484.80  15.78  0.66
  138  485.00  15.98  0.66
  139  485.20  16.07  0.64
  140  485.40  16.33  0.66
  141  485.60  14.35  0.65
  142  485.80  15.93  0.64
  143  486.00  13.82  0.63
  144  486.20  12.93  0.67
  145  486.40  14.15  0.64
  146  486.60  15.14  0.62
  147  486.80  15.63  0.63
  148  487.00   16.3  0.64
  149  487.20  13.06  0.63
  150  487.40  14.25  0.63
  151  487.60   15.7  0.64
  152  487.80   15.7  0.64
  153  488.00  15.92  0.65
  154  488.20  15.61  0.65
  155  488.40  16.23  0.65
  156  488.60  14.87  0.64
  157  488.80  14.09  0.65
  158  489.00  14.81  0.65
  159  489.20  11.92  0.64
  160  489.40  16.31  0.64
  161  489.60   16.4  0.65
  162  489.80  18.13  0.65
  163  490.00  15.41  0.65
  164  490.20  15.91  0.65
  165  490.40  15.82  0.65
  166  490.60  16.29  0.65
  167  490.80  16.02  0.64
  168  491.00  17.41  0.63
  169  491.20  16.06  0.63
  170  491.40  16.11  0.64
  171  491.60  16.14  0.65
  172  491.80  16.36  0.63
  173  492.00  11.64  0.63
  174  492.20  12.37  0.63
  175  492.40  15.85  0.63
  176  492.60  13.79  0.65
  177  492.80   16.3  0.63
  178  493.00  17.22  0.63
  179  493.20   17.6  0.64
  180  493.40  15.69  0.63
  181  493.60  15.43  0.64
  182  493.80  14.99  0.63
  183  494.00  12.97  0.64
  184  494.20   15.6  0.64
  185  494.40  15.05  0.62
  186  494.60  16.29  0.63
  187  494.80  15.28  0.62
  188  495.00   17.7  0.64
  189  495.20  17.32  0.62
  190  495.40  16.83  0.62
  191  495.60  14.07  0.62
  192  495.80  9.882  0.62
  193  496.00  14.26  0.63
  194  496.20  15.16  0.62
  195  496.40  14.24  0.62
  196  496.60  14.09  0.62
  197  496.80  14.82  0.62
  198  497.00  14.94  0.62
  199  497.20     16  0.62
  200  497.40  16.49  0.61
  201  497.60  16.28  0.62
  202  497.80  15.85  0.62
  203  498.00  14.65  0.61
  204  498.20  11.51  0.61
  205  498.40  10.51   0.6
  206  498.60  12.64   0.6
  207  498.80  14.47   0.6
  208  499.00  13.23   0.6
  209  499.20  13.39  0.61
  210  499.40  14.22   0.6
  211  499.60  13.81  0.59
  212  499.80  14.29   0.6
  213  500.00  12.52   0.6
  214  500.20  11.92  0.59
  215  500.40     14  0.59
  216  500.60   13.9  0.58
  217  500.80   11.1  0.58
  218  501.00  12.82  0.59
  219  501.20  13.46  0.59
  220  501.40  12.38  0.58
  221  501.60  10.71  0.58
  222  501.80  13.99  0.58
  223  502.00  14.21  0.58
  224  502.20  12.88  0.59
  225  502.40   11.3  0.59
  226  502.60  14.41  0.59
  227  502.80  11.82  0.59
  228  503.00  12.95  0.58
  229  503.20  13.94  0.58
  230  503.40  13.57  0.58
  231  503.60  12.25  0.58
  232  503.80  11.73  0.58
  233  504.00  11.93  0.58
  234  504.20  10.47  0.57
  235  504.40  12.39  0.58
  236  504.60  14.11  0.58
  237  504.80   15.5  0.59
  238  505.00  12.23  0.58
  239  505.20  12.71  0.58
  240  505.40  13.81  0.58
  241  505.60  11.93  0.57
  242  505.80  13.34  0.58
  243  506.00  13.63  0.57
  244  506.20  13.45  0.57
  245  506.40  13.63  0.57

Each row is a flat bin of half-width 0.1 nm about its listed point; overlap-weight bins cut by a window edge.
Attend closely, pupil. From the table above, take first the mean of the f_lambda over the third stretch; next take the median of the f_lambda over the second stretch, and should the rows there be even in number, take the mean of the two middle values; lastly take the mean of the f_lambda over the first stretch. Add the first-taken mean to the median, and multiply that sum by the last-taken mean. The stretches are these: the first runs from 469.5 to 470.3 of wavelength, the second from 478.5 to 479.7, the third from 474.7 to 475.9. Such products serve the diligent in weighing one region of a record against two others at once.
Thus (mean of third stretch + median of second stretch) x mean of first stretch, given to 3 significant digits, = 456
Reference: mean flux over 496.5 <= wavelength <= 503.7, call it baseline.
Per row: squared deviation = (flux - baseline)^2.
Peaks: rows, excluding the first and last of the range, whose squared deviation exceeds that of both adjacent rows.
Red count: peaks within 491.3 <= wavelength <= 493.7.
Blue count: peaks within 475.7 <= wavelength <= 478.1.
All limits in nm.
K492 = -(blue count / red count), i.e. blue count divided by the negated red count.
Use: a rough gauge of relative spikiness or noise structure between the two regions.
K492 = -1.00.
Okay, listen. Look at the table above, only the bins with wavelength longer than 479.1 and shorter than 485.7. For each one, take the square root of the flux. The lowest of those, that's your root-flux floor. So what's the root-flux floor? 3.66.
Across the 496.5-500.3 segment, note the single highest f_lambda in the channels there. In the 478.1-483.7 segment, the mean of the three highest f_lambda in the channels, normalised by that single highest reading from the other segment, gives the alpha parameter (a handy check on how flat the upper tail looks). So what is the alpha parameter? 0.98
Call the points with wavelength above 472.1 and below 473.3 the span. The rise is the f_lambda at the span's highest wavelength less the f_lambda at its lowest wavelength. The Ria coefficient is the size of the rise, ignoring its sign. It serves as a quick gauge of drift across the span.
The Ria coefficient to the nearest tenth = 0.5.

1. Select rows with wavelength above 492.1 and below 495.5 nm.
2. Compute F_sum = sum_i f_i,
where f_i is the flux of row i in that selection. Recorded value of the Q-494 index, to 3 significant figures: 266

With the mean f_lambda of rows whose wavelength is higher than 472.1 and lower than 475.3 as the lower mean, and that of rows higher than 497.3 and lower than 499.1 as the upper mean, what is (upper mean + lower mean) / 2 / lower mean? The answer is 0.94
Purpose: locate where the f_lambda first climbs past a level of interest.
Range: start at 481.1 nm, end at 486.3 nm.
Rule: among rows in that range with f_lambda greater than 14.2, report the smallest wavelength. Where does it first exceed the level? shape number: 481.20 nm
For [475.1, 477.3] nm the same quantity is 475.20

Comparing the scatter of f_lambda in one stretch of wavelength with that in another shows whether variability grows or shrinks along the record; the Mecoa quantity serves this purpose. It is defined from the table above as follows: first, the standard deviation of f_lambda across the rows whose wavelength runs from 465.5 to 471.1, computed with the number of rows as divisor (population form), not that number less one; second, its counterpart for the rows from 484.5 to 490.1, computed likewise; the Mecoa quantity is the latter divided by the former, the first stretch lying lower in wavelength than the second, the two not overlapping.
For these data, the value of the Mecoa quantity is 1.1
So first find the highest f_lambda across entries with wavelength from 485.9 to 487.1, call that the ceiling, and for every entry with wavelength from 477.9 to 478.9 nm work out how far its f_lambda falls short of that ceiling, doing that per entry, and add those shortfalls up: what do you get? 22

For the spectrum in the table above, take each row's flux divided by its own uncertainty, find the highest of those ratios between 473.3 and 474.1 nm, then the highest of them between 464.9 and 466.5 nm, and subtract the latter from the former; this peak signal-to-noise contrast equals -3.0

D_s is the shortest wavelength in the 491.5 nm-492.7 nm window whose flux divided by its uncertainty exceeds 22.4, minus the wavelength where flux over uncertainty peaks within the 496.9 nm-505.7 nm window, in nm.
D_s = -5.80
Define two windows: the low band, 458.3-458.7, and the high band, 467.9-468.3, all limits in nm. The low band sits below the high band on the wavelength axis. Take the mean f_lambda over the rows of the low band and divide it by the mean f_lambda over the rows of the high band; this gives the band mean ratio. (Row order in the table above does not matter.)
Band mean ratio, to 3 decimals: 1.112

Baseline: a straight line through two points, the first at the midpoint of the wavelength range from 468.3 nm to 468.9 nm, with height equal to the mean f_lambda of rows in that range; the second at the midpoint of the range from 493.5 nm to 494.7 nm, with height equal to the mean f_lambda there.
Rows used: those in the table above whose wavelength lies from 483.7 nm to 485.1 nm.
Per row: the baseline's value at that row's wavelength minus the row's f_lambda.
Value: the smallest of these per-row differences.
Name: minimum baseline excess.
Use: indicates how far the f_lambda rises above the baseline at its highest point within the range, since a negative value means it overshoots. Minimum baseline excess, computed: -0.74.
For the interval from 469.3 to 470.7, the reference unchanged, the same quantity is -0.22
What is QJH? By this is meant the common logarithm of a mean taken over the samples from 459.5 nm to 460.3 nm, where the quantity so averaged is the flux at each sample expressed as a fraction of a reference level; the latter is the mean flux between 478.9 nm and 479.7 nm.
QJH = 0.052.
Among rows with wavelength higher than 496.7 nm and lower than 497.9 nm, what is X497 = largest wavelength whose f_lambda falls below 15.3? 497.00 nm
